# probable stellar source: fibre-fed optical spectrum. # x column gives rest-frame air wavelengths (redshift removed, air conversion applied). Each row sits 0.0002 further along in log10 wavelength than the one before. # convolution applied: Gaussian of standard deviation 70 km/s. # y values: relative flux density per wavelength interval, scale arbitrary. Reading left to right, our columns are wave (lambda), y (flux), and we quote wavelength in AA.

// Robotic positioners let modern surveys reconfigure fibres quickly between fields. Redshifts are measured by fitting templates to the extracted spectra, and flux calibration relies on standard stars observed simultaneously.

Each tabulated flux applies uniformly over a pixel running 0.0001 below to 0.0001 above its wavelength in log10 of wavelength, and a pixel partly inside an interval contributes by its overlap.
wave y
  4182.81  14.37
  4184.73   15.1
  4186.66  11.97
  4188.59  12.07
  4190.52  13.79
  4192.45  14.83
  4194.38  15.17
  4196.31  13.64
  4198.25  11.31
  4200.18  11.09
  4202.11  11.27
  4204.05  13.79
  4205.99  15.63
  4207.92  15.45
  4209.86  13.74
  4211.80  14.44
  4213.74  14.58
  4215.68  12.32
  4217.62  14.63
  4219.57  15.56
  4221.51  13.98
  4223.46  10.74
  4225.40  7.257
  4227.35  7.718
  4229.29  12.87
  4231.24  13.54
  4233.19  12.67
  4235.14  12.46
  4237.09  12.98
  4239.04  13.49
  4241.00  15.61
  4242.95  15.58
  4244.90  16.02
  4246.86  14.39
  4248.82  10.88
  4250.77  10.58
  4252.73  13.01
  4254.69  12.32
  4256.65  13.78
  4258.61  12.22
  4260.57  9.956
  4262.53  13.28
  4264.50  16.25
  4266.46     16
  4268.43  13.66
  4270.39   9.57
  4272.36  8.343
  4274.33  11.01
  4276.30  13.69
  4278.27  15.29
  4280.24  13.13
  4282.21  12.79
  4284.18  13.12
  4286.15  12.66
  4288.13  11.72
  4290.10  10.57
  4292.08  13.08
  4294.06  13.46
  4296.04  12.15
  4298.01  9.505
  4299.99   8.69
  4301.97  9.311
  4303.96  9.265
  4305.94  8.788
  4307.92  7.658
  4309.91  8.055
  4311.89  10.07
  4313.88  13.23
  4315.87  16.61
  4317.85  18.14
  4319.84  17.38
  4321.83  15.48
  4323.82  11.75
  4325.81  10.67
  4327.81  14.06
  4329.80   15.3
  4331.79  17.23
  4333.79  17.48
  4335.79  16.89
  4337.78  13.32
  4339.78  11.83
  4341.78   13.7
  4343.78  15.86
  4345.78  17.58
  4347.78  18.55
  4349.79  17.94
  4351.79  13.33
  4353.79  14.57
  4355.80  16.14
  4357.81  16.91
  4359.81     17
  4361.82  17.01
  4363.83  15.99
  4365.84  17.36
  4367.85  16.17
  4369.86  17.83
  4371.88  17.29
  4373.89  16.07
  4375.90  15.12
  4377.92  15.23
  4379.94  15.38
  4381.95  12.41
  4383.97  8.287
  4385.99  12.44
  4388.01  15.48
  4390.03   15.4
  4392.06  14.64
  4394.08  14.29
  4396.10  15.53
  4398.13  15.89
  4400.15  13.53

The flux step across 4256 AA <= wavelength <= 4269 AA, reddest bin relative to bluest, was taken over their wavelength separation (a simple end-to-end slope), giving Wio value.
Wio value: -0.010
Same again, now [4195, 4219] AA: 0.046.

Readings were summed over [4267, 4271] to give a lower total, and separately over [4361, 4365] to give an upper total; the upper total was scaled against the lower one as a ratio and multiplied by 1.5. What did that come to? 2.13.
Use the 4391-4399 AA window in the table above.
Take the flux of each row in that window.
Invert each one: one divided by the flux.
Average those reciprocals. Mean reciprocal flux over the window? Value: 0.0664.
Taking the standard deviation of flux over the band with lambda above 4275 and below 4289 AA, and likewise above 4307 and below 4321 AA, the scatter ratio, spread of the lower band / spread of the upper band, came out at 0.2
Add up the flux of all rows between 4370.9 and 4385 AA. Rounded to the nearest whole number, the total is 100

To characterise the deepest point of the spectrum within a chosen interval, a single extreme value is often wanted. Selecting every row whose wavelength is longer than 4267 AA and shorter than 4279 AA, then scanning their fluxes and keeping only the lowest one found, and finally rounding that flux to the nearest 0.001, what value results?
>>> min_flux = 8.343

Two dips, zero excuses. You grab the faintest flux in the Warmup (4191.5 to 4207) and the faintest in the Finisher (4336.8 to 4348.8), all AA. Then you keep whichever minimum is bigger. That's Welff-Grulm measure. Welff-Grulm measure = 11.8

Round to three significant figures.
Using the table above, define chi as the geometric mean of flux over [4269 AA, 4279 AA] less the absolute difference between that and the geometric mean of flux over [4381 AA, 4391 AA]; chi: 10.1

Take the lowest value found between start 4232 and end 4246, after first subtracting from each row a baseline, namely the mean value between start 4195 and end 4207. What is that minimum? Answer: 0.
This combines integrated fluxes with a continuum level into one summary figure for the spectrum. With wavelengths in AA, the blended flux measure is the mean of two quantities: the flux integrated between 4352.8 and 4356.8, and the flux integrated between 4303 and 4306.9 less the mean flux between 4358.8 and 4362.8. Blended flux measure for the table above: 40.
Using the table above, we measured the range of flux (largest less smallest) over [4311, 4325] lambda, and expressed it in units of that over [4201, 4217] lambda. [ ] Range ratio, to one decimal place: 1.9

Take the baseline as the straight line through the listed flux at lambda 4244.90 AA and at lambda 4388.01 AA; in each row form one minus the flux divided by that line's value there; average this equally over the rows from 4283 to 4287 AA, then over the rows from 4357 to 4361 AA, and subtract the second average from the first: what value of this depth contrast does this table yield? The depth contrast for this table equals 0.28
